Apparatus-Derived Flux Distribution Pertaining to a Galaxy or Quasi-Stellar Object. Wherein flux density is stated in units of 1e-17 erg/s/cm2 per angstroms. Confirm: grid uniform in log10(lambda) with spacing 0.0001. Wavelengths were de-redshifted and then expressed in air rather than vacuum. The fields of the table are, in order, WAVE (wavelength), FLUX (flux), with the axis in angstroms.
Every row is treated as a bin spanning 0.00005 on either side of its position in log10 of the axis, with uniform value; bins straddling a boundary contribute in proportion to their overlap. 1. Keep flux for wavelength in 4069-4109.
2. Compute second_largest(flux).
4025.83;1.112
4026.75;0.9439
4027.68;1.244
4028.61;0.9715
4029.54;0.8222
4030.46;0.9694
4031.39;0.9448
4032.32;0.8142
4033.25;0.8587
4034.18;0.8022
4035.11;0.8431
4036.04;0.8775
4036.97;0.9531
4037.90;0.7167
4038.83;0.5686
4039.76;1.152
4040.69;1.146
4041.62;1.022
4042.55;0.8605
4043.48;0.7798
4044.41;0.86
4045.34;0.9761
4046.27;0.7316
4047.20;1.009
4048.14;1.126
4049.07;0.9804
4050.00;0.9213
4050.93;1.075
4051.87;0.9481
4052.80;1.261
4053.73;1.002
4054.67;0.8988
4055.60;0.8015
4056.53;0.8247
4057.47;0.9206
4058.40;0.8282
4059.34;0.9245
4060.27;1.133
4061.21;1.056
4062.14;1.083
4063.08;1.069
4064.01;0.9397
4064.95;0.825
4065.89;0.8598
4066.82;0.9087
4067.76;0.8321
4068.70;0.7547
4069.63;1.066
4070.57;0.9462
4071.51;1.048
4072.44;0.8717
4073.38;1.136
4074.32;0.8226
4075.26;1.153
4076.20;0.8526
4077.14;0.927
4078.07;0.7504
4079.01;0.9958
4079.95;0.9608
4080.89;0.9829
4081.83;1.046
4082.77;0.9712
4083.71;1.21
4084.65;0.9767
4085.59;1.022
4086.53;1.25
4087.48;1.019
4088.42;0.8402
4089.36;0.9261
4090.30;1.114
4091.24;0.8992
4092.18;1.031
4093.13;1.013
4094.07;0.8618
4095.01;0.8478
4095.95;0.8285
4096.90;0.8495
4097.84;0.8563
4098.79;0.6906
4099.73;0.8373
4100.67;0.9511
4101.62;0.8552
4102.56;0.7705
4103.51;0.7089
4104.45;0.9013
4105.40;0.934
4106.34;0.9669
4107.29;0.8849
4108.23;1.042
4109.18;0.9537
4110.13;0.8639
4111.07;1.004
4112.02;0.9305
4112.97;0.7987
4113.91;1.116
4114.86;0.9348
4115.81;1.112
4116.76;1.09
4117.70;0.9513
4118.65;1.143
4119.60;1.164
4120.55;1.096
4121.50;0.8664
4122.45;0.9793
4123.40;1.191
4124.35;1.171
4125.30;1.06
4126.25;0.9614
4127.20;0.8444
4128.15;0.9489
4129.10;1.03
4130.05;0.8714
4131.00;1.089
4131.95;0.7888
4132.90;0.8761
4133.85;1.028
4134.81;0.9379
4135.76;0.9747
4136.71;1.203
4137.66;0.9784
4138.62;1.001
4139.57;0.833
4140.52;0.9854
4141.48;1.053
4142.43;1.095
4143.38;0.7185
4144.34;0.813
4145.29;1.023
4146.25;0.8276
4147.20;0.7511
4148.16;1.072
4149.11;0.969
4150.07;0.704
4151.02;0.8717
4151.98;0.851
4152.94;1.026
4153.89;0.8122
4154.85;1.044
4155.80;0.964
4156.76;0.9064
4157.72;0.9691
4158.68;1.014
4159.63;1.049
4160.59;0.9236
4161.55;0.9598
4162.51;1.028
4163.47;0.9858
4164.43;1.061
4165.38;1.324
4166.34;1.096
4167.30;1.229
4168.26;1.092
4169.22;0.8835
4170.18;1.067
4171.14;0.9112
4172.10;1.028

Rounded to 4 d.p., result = 1.2100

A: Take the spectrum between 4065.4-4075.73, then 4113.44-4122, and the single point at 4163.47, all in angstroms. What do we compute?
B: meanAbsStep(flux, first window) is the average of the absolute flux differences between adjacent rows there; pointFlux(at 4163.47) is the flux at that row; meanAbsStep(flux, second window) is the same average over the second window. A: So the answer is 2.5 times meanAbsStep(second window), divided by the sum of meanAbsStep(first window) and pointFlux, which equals 0.28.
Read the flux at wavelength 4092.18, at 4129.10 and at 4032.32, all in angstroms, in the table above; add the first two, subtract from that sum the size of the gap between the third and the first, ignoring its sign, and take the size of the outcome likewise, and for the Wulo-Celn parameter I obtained 1.84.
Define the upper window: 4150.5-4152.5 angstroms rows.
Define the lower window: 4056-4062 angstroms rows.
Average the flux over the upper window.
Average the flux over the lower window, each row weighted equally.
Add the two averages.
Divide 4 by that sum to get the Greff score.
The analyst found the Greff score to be 2.21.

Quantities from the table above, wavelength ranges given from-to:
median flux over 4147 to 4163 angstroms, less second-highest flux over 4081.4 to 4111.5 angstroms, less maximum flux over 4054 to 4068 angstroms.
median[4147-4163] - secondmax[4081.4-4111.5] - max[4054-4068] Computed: -1.38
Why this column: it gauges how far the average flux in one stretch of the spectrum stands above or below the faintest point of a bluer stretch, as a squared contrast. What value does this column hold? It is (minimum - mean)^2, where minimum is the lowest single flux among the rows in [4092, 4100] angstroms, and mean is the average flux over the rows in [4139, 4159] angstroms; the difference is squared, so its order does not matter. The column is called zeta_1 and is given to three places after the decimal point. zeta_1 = 0.052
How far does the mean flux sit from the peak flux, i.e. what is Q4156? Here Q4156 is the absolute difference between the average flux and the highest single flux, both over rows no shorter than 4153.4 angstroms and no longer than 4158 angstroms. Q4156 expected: 0.105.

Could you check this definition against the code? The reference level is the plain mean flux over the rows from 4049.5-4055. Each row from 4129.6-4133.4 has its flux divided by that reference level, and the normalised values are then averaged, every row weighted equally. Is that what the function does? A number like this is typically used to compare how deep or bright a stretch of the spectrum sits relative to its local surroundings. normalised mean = 0.89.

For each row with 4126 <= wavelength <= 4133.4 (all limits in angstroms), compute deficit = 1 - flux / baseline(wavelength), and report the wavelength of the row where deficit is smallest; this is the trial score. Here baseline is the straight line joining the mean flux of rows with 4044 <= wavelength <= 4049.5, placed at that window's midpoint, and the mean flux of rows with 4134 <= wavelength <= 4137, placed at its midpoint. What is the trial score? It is 4131.00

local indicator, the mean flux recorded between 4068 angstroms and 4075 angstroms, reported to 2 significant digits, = 0.95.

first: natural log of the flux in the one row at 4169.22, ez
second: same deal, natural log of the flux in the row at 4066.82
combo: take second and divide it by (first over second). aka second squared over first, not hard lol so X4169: -0.07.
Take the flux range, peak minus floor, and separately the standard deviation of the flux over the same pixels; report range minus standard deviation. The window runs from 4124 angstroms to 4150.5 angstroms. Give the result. 0.37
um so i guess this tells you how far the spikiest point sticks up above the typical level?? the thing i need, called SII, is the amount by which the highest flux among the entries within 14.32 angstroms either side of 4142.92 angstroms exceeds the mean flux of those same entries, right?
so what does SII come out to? 0.27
